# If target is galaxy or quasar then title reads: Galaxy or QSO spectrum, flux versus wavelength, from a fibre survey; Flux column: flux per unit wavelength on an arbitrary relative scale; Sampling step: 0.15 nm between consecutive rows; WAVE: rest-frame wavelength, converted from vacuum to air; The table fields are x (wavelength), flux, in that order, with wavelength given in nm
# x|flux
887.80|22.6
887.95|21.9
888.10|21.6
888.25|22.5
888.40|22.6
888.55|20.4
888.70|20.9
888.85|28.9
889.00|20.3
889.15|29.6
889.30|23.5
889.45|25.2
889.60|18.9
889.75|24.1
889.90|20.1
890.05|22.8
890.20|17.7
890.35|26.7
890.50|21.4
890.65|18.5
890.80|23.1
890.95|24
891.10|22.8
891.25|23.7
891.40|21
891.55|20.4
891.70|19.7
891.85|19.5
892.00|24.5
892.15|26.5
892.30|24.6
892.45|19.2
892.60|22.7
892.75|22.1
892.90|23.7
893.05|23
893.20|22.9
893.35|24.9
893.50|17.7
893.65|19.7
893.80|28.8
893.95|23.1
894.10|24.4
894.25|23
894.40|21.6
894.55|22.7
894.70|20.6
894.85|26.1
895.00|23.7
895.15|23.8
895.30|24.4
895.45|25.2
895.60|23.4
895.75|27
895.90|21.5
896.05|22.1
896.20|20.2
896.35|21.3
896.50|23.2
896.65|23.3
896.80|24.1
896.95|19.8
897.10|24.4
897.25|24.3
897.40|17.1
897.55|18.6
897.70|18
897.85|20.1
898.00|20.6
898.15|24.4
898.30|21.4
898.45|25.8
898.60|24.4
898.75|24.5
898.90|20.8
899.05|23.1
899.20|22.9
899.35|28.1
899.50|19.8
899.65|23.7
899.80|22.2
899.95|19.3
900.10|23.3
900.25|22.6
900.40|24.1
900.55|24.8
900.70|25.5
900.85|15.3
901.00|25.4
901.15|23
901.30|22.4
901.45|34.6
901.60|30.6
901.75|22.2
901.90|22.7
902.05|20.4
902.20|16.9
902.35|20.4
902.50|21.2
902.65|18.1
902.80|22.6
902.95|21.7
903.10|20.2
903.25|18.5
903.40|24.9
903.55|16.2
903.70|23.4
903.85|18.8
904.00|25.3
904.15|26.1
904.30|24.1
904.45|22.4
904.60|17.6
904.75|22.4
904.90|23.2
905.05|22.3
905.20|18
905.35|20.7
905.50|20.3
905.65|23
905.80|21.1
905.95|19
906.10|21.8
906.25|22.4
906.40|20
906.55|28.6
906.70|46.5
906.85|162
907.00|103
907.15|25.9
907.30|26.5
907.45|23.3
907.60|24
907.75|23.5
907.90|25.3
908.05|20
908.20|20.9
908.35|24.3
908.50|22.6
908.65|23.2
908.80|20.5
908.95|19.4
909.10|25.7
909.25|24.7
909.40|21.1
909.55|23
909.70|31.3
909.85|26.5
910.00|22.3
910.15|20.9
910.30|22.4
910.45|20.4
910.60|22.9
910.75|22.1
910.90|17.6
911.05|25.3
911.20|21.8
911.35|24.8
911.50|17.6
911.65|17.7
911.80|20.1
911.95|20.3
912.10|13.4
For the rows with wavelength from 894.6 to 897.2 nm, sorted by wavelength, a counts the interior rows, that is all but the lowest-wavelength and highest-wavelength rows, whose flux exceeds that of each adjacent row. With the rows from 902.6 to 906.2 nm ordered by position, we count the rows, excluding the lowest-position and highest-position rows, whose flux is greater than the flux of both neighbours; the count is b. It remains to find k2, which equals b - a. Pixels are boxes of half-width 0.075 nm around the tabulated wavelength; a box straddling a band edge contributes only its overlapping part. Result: 2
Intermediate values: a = 5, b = 7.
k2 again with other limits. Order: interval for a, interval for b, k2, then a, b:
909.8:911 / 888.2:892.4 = 8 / 2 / 10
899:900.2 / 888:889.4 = 1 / 2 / 3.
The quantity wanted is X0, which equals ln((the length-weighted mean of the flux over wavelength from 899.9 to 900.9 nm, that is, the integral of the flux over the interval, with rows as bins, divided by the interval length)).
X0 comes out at 3.11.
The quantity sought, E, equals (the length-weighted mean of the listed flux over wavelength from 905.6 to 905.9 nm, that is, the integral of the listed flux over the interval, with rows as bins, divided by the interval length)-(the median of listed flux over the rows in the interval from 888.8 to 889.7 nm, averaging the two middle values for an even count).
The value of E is -2.6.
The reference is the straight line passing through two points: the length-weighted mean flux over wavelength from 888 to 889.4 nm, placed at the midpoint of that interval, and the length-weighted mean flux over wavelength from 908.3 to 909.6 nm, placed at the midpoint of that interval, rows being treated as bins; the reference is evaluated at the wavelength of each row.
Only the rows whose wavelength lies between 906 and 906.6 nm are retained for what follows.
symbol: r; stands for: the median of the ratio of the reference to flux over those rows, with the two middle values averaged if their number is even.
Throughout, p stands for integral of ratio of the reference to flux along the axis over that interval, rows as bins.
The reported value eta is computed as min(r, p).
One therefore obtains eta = 0.61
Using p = 0.610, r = 1.03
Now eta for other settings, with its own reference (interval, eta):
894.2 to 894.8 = 0.63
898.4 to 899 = 0.59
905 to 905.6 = 0.68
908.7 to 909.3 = 0.61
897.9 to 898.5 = 0.61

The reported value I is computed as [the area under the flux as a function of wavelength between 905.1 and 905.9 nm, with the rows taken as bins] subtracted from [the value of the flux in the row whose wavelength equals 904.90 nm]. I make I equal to 6.7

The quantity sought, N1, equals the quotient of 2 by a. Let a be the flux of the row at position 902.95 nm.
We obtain 0.092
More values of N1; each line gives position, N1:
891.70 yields 0.102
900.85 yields 0.131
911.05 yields 0.079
